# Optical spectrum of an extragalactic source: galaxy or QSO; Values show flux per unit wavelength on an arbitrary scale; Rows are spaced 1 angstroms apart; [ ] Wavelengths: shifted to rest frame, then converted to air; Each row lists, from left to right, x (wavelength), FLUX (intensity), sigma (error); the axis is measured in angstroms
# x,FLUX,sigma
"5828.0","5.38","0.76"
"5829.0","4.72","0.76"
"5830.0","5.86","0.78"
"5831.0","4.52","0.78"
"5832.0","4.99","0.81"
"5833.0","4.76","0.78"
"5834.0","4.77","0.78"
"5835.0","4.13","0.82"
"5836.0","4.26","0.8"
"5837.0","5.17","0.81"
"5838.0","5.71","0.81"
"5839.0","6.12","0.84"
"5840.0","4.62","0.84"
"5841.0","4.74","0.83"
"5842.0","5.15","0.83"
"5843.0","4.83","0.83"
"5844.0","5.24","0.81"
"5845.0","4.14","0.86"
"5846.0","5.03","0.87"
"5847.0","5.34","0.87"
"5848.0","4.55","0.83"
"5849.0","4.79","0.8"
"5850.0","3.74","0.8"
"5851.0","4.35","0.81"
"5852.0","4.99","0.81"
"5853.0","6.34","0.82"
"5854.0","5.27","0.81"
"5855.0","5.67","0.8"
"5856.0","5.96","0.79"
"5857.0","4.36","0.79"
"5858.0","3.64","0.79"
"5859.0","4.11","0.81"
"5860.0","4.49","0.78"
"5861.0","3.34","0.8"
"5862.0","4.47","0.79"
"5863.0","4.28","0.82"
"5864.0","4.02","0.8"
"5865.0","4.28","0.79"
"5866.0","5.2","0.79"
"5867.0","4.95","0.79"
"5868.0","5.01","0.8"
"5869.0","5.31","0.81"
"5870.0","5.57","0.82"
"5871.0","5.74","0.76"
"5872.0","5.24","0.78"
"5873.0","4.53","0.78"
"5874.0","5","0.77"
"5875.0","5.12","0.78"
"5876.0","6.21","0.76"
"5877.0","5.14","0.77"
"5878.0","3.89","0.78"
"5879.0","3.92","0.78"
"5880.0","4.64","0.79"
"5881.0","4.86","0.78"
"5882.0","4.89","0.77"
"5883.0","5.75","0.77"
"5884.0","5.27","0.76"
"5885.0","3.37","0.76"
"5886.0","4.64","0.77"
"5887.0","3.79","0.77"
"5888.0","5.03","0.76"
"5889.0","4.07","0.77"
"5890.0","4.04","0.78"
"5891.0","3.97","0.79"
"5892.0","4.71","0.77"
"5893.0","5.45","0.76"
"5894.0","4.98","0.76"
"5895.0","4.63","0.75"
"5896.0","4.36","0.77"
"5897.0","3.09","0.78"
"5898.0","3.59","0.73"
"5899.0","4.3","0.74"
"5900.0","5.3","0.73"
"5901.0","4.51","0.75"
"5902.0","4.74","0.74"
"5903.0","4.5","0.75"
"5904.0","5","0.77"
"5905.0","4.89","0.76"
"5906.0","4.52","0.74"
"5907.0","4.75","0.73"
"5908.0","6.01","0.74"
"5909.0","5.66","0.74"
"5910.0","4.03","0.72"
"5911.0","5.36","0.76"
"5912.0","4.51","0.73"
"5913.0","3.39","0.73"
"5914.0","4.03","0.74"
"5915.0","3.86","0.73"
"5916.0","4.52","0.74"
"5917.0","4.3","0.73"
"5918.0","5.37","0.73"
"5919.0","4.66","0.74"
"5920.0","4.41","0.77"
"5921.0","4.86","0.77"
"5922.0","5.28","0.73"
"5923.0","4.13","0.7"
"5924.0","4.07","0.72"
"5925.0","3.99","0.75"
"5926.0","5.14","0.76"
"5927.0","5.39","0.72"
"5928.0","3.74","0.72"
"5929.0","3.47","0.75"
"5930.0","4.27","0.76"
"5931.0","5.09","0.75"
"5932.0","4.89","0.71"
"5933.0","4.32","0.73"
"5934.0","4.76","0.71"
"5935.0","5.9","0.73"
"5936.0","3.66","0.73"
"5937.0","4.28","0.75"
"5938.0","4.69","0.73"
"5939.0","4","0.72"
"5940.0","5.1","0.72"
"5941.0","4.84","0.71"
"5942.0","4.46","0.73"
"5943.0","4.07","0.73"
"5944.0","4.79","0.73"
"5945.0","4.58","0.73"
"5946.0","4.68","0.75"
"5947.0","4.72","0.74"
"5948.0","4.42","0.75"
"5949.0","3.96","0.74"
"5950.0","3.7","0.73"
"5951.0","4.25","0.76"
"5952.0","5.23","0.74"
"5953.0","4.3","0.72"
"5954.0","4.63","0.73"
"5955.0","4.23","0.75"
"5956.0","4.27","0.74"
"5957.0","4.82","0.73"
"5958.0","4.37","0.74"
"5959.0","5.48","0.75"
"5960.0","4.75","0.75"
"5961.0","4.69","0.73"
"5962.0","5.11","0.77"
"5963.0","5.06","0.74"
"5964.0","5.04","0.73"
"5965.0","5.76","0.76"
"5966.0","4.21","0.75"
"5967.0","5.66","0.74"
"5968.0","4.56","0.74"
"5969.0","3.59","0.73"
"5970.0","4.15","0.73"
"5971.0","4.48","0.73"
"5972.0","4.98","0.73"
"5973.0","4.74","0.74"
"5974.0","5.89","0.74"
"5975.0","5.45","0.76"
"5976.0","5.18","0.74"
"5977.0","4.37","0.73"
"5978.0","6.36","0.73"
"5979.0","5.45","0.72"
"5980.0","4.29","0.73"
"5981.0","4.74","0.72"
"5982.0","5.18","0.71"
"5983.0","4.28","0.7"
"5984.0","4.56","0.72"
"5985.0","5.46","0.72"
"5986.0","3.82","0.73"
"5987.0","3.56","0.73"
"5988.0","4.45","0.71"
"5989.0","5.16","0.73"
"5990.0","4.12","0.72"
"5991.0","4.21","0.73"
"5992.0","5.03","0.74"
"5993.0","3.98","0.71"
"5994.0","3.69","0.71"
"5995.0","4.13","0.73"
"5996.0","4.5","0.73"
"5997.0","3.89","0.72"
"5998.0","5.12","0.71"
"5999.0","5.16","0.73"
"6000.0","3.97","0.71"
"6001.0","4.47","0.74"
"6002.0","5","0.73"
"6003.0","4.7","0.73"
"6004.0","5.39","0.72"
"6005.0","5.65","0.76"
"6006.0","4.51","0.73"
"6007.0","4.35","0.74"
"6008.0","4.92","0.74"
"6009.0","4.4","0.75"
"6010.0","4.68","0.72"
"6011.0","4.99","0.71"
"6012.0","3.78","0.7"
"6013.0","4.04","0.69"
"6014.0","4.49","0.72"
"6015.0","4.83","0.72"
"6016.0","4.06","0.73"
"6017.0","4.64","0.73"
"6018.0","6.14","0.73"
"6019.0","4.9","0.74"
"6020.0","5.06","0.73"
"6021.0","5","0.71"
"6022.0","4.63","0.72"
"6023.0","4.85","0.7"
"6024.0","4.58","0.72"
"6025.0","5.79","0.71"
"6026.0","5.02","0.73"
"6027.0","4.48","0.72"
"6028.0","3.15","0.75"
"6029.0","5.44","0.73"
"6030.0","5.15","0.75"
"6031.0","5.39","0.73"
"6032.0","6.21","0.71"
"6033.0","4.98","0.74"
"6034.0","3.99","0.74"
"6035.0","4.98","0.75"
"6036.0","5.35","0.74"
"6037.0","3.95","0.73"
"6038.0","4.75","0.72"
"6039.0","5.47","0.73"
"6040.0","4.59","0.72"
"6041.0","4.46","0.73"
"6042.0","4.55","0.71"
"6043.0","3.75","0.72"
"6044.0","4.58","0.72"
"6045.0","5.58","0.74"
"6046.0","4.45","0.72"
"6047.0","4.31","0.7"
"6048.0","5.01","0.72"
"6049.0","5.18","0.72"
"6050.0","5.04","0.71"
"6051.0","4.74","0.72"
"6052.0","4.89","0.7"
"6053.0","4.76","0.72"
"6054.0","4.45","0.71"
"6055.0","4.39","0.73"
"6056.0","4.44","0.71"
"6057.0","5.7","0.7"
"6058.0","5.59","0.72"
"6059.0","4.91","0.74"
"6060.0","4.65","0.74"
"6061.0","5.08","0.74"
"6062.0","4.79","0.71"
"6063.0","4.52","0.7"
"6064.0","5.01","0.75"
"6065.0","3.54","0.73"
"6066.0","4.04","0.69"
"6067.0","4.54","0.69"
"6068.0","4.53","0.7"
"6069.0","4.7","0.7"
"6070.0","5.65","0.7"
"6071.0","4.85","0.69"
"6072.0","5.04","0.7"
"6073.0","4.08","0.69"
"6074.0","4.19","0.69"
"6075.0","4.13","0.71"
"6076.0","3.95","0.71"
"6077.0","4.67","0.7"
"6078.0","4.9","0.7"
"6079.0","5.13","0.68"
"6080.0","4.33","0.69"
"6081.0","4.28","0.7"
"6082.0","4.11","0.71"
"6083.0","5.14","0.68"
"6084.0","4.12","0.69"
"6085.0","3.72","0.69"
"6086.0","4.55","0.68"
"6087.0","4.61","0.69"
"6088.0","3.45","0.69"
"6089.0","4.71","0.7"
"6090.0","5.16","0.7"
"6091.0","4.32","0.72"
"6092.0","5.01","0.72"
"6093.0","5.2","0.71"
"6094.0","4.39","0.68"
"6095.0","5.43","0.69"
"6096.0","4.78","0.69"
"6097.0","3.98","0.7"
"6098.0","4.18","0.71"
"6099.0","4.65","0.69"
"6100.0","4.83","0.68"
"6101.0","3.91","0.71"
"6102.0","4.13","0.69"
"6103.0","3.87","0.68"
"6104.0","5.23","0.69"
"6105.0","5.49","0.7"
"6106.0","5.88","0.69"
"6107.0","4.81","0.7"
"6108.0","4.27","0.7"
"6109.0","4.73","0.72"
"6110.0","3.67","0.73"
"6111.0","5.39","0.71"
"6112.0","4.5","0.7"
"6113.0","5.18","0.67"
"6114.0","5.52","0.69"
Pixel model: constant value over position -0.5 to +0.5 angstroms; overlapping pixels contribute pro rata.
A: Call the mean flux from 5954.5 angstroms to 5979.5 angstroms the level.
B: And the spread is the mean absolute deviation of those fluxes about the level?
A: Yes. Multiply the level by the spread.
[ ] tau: 2.57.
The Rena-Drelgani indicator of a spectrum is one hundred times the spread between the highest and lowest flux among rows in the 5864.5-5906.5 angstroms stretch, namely 312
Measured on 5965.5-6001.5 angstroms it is 280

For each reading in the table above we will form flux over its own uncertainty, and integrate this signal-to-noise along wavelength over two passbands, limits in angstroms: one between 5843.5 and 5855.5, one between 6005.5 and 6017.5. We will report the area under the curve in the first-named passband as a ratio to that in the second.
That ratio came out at 0.97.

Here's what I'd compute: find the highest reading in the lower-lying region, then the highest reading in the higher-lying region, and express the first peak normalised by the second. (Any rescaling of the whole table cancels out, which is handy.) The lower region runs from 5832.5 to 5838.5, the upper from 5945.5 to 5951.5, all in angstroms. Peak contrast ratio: 1.21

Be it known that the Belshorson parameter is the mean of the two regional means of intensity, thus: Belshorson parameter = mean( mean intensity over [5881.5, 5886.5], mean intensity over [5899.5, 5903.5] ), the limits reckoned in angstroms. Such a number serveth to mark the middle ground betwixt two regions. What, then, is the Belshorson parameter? 4.77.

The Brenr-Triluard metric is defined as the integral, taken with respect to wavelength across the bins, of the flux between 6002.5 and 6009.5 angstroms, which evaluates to 34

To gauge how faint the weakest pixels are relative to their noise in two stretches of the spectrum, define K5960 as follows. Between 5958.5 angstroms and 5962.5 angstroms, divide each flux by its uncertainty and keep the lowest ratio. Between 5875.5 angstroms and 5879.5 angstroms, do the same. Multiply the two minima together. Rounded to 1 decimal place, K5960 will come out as 31.6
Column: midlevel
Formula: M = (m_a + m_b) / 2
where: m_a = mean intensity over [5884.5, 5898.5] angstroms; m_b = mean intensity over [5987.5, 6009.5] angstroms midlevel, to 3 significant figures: 4.42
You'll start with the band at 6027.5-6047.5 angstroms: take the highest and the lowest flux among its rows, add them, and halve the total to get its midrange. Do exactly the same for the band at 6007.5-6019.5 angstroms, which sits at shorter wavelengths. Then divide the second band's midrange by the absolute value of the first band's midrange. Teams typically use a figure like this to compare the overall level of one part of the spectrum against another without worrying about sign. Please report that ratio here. 1.06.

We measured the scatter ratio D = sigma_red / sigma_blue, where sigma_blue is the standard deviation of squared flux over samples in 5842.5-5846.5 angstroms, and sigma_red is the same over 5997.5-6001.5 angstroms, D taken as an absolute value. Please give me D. 1.2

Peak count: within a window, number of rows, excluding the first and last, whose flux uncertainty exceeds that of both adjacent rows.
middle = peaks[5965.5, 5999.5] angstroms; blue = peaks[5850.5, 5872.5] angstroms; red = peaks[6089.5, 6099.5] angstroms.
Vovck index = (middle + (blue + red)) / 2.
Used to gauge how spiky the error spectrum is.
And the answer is 5.0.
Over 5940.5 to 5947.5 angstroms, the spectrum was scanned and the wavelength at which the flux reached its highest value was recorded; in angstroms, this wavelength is 5941.0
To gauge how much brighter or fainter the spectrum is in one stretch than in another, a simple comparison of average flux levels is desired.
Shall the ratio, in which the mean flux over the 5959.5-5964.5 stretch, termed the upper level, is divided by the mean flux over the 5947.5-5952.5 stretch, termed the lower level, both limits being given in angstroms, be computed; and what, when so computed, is 1.14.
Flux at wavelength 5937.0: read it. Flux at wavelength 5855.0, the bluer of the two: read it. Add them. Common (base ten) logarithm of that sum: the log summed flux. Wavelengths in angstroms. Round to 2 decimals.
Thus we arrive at 1.00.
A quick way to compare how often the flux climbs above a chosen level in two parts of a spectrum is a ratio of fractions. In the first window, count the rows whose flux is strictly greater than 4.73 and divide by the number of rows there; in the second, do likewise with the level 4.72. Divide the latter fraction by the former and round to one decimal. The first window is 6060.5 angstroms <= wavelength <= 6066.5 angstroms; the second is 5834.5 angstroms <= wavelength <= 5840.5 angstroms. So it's 1.0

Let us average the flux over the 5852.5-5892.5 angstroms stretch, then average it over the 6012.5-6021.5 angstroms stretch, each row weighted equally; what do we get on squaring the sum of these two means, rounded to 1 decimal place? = 91.2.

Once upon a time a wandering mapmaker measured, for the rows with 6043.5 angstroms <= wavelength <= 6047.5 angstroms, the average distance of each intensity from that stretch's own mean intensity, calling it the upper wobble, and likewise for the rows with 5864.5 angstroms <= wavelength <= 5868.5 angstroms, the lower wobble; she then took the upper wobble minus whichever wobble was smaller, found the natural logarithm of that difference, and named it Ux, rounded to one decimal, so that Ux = -2.0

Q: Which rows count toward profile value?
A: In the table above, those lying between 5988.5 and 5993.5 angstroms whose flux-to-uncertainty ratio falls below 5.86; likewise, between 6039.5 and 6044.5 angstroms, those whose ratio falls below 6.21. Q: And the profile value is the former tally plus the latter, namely 5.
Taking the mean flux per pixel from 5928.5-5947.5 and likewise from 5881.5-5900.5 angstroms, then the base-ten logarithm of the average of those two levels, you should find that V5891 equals 0.655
